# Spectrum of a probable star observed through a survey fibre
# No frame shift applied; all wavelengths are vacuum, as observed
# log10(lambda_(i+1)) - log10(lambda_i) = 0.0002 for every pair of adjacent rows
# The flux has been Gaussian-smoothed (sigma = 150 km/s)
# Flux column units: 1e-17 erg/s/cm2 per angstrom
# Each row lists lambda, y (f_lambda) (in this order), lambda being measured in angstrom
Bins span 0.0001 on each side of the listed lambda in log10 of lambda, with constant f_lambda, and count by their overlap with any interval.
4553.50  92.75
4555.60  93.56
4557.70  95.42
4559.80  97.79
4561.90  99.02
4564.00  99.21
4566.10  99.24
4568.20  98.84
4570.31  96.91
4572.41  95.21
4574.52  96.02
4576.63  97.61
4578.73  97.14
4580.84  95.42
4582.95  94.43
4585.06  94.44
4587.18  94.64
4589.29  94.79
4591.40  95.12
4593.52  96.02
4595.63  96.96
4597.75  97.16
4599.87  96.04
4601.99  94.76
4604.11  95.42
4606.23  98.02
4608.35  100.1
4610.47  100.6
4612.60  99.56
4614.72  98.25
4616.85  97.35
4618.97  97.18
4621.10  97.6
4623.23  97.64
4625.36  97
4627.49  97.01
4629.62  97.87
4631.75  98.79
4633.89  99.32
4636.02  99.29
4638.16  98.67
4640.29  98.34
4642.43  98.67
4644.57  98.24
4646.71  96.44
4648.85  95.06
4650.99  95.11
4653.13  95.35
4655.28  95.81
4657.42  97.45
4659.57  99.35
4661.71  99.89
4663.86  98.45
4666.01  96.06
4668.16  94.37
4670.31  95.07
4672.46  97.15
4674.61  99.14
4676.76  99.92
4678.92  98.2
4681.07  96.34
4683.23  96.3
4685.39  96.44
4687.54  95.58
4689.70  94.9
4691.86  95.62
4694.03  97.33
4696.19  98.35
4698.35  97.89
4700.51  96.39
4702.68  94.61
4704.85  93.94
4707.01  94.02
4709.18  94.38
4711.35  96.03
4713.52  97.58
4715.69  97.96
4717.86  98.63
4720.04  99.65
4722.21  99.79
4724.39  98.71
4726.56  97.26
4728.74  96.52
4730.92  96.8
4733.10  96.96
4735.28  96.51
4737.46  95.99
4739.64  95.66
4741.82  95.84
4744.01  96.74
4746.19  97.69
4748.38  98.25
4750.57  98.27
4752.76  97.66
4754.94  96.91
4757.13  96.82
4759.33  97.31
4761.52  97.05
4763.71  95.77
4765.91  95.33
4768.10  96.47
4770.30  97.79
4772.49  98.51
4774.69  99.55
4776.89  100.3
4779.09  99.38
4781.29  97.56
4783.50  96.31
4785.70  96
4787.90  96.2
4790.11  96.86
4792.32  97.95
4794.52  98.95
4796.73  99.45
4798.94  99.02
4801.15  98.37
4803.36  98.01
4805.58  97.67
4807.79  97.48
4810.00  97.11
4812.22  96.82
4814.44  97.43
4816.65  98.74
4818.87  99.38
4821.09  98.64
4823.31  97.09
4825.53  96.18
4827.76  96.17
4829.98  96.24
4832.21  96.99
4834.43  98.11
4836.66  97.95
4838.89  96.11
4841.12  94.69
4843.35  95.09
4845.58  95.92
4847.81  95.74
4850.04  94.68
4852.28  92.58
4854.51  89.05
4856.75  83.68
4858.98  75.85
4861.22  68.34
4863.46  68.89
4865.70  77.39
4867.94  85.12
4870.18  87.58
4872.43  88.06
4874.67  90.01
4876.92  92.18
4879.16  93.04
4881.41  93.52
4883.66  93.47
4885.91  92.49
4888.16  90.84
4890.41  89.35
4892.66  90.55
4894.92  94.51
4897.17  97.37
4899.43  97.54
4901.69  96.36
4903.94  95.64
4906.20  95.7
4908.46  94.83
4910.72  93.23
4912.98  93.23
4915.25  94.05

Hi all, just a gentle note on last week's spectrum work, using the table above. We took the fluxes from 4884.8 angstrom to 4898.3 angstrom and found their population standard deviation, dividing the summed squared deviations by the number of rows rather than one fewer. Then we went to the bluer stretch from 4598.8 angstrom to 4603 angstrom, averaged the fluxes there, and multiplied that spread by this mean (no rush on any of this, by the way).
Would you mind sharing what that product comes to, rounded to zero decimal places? 259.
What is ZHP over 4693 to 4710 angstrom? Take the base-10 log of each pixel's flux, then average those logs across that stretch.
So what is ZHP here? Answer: 1.98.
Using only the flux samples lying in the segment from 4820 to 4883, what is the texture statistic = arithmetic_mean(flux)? 90.5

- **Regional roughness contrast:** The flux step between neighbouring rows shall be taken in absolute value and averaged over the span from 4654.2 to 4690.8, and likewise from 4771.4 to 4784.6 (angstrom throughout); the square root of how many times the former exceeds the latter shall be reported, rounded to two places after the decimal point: 1.05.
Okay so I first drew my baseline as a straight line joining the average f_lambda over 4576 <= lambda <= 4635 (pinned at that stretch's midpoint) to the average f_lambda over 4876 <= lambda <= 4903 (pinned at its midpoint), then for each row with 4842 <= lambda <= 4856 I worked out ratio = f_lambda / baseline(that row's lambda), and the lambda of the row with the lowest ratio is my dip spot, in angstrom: 4854.51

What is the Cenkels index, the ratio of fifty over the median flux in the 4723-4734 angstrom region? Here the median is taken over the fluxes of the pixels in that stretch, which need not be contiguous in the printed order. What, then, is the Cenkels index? 0.516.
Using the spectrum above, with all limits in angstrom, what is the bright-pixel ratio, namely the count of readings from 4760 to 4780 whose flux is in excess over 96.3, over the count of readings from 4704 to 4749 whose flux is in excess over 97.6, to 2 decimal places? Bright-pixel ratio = 1.00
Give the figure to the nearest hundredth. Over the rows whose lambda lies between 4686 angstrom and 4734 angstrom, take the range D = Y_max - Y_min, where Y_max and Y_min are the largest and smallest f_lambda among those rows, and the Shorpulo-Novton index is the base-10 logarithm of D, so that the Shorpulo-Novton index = 0.77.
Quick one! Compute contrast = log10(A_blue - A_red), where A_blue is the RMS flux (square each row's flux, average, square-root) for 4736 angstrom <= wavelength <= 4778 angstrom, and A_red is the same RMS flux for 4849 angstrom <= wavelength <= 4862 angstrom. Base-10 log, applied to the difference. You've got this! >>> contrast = 1.1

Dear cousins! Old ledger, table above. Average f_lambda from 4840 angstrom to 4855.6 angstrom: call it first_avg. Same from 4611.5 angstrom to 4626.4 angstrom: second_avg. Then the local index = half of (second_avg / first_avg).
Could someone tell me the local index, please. 0.520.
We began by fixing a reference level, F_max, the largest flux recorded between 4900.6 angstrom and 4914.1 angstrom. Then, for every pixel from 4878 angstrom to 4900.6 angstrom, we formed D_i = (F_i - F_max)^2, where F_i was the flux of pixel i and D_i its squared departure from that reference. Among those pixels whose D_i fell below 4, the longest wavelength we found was 4899.43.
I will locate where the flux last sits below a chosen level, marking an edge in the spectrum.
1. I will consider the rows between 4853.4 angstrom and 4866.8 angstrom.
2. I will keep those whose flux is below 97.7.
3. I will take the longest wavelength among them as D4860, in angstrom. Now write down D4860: 4865.70 angstrom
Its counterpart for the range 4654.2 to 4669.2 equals 4668.16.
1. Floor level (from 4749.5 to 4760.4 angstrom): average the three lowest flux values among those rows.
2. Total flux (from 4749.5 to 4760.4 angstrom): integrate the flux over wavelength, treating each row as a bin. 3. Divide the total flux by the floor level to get 11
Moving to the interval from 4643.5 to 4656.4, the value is 13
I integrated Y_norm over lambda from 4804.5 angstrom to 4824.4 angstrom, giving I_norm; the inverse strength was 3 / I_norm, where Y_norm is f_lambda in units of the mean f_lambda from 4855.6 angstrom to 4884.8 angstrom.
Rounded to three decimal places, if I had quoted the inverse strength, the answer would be 0.130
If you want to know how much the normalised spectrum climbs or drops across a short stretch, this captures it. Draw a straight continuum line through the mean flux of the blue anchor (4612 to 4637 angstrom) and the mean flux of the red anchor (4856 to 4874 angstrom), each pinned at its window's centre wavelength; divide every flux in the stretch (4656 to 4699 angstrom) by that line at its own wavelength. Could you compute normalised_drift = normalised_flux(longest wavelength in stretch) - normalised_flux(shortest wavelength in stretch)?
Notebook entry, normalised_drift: 0.040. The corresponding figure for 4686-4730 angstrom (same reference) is 0.047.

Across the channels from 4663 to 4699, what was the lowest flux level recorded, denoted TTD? 94.37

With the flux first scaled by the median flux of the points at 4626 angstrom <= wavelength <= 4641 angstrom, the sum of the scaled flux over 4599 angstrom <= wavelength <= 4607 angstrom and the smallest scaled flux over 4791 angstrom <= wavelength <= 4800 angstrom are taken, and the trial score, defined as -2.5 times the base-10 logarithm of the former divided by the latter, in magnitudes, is -1.48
